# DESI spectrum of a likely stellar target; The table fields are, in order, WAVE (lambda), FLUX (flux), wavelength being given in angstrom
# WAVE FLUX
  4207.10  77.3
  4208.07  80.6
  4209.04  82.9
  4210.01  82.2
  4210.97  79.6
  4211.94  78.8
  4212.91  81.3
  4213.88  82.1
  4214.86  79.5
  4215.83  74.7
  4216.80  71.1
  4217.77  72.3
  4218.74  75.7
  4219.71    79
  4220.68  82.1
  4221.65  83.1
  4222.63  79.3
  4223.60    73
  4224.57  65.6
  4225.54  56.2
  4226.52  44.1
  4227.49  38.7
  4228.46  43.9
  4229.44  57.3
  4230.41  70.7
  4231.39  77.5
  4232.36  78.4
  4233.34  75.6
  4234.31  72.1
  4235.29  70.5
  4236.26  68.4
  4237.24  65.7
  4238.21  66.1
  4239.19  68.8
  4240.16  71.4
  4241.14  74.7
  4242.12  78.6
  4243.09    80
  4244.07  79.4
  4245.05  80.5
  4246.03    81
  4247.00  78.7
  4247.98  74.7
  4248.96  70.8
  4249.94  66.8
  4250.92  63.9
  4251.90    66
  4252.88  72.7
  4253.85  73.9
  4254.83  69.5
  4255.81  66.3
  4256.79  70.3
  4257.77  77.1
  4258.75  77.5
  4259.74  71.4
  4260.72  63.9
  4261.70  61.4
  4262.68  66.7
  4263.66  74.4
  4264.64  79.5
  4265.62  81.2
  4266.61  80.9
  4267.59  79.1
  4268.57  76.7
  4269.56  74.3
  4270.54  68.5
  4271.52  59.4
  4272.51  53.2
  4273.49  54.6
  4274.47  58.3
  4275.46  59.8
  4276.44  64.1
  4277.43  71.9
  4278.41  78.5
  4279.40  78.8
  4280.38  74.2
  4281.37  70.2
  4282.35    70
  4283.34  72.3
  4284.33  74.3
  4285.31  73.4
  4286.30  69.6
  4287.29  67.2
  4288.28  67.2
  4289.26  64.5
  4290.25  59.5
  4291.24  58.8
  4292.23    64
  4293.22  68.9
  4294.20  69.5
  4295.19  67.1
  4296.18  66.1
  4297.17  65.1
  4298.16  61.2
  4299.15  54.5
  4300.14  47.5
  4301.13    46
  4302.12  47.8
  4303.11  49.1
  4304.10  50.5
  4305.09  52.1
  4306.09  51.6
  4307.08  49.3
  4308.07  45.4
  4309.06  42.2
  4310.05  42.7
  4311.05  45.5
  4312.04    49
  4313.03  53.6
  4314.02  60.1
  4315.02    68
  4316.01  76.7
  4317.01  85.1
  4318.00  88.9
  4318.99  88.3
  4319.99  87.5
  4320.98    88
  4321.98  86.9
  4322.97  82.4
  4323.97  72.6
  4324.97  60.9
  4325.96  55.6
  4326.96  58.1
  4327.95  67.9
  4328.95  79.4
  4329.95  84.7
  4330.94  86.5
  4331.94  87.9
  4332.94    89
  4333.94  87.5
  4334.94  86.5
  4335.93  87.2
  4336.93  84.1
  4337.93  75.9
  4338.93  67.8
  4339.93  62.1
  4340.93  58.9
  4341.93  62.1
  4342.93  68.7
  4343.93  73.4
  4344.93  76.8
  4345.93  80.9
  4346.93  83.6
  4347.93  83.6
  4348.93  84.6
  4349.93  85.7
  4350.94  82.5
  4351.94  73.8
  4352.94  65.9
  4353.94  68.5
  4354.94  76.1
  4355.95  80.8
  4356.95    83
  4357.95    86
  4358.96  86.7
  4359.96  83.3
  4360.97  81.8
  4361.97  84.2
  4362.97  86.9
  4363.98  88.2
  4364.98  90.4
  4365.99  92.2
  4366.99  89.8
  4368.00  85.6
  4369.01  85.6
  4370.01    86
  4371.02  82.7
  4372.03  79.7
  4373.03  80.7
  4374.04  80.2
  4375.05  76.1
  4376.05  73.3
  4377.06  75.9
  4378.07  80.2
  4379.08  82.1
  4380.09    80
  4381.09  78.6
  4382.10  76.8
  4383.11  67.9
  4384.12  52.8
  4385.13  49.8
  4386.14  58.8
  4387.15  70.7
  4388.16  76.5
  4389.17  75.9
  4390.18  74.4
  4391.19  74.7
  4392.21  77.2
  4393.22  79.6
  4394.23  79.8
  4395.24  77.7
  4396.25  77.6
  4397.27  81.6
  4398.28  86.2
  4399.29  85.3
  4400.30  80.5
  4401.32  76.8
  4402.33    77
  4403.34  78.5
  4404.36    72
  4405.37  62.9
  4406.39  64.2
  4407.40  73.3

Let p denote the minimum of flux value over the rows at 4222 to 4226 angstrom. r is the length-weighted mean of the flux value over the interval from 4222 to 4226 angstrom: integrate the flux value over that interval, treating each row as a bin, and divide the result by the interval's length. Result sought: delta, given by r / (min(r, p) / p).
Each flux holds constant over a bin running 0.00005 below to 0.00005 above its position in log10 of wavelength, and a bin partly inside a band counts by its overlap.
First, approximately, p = 56.2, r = 69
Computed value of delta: 69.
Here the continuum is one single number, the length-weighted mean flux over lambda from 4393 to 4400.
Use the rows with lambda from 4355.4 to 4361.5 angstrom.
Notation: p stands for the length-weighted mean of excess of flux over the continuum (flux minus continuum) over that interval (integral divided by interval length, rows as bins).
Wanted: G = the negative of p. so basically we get -2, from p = 2.3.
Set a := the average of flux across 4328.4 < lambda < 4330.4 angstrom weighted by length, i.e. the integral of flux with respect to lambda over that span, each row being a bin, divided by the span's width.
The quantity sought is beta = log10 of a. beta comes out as 1.91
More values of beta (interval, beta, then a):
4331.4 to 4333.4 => 1.95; 88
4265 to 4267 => 1.91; 81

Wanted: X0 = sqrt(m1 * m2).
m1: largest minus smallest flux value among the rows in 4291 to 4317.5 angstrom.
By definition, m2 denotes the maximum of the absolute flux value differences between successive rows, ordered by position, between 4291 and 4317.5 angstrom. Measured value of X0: 19.3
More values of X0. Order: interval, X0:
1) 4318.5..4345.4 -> 19.8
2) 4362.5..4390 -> 25.3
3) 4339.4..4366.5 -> 17.0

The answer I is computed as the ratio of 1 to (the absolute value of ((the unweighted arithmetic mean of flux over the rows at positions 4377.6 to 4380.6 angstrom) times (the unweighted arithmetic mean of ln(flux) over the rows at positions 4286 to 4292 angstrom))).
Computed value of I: 0.0030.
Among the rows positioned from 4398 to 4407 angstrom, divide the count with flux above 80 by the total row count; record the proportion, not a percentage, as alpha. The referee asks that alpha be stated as 0.3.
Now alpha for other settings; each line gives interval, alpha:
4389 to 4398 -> 0.1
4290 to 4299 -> 0.0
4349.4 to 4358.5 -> 0.6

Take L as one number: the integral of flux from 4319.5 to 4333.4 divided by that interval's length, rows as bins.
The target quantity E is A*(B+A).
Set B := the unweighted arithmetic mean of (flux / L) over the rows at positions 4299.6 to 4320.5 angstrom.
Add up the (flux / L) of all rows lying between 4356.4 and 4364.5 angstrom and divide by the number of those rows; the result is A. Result 2.0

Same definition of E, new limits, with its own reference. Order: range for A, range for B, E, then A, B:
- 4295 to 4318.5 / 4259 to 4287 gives 1.2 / 0.73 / 0.90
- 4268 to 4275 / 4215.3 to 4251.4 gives 1.4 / 0.82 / 0.91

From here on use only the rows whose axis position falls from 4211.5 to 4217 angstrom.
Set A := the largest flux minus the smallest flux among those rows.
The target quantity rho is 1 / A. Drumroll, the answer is 0.091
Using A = 11.0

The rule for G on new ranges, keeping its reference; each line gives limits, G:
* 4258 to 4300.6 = 13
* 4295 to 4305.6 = 26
